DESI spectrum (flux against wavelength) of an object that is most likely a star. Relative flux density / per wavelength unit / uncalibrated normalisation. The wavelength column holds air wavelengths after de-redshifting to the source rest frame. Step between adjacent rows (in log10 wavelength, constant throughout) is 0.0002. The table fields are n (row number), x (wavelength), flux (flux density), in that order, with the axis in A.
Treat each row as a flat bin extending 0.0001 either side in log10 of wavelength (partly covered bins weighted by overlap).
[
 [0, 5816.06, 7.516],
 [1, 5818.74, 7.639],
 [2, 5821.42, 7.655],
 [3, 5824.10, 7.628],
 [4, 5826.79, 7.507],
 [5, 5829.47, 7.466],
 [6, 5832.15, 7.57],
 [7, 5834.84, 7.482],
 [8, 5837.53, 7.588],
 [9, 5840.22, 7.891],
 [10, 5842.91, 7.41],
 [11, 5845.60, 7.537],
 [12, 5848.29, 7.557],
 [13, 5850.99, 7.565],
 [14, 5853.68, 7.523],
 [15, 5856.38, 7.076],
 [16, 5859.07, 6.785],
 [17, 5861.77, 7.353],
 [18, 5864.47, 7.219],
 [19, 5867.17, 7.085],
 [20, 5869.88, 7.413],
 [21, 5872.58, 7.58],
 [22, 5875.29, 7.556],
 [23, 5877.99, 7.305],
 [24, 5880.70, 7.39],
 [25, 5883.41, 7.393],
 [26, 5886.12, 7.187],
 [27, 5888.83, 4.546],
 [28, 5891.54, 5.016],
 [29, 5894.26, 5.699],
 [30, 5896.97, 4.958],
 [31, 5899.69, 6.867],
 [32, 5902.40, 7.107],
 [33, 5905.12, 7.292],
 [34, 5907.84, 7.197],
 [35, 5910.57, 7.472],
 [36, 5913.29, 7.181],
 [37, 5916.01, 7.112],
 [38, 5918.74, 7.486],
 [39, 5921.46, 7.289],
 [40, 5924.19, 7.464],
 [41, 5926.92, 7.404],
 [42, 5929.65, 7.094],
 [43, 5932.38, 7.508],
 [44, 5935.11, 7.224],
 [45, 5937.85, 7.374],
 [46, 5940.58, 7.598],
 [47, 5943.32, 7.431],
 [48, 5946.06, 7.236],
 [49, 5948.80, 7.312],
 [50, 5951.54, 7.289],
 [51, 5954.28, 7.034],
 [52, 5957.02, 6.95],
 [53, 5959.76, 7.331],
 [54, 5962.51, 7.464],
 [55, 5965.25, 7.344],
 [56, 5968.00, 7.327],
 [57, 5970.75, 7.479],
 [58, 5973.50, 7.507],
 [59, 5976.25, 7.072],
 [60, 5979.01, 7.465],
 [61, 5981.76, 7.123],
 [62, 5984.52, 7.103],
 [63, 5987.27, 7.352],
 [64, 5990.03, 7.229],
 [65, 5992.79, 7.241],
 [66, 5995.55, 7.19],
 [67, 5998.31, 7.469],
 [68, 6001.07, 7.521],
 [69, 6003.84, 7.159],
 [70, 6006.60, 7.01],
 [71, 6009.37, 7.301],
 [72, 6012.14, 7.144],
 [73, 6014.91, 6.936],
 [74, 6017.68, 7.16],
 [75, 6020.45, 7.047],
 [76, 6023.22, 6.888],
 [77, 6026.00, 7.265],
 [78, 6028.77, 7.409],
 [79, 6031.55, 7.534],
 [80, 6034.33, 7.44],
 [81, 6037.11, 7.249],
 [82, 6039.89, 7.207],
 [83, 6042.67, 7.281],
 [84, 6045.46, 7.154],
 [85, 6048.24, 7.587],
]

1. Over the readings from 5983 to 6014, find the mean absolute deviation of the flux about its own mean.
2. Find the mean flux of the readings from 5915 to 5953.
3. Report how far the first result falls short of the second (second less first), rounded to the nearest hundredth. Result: 7.23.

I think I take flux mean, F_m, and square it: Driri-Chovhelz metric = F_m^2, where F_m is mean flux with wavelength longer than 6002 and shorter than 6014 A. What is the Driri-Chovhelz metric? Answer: 51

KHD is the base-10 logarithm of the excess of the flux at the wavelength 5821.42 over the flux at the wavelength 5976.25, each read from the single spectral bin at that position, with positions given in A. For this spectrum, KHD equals -0.23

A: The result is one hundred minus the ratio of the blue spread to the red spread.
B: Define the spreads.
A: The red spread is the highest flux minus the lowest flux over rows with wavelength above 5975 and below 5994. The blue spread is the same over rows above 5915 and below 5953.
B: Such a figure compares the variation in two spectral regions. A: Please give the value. 99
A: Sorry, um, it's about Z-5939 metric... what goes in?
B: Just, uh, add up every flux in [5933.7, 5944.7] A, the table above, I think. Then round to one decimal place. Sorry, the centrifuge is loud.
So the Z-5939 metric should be 29.6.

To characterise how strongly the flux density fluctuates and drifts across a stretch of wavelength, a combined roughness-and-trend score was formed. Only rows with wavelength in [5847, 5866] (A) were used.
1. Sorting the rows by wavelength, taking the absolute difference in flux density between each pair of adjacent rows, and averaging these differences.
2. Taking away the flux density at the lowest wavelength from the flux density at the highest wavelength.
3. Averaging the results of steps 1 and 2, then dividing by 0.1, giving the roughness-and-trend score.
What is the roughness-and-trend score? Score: -0.4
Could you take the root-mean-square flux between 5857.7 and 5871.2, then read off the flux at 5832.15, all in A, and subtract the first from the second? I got 0.40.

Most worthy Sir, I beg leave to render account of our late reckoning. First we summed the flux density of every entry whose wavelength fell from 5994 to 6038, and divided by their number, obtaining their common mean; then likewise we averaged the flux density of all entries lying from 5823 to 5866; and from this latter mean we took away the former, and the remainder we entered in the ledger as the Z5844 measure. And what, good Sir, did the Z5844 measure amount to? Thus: 0.21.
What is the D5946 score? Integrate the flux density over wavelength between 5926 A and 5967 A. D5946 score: 300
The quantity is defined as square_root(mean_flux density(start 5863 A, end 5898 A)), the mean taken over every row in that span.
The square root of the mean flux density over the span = 2.58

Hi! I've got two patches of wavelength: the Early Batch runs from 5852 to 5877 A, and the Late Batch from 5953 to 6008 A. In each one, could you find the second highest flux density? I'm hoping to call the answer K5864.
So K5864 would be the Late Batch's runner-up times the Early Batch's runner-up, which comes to 56.7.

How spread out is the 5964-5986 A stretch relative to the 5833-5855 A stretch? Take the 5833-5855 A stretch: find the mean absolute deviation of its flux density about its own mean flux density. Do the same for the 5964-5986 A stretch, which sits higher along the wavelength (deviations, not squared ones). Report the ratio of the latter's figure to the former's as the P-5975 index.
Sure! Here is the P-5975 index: 1.8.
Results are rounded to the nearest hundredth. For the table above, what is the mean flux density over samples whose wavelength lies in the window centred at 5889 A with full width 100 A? 7.08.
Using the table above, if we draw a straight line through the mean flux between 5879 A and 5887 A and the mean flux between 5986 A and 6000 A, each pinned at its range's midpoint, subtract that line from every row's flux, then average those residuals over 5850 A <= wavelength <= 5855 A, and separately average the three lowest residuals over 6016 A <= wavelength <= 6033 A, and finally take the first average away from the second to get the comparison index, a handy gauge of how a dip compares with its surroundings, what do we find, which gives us -0.47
